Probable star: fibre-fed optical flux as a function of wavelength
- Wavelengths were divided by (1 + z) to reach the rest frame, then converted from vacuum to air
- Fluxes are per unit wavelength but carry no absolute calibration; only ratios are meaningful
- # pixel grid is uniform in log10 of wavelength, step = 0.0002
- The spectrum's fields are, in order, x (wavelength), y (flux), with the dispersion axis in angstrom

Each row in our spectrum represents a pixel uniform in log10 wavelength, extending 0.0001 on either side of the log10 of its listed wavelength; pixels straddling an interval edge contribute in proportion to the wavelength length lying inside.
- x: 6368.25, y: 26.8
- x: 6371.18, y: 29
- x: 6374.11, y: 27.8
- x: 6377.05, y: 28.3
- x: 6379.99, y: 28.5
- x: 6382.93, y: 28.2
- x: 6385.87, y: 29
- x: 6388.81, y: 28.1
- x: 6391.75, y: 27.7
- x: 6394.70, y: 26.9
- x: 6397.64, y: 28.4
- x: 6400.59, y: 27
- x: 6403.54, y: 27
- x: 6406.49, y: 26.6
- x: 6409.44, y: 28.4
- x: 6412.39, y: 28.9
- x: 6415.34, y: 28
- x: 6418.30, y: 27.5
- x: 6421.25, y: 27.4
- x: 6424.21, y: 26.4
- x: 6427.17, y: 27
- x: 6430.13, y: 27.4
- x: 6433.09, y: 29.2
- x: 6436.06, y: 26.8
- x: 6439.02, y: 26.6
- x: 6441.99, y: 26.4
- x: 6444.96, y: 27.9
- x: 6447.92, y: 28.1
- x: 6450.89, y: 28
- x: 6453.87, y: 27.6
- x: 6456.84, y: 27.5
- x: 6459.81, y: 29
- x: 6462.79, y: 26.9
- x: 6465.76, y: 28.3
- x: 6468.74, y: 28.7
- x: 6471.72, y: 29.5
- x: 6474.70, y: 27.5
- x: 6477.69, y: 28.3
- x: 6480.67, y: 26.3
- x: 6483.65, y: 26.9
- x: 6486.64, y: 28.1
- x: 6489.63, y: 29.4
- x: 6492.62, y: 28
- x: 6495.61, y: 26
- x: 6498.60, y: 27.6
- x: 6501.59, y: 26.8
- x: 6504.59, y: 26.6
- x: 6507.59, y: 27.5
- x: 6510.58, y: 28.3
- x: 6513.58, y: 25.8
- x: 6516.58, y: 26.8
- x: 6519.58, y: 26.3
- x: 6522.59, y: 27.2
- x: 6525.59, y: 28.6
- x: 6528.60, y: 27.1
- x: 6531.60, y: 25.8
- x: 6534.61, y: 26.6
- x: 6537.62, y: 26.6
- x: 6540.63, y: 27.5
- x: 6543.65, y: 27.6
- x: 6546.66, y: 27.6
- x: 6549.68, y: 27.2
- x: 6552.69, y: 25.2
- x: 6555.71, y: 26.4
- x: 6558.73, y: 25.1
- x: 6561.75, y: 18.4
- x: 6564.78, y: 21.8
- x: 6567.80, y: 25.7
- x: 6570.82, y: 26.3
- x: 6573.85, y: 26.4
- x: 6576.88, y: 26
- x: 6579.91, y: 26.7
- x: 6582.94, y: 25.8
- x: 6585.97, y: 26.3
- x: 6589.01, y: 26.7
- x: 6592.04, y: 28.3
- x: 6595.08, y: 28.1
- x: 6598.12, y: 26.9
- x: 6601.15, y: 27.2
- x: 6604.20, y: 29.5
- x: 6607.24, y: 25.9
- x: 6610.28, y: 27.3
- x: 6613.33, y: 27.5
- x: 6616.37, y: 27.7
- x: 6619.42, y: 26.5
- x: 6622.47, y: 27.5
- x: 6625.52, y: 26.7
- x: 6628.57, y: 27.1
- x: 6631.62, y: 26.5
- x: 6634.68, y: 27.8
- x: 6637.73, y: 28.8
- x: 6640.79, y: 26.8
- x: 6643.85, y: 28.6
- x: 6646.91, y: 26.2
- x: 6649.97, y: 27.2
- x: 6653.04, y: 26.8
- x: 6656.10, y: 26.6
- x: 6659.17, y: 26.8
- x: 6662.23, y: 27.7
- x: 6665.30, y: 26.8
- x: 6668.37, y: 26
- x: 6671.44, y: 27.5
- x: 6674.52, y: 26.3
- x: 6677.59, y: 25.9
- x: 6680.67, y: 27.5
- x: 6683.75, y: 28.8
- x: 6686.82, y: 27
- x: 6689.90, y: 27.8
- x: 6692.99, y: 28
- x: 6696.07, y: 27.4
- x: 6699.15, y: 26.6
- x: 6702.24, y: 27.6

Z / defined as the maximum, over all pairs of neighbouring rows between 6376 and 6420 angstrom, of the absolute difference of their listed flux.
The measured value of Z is 1.8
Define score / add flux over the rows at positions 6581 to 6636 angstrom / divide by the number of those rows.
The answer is 27.2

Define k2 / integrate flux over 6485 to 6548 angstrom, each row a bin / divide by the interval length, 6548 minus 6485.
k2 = 27.2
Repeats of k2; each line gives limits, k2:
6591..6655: 27.4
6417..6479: 27.7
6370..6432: 27.8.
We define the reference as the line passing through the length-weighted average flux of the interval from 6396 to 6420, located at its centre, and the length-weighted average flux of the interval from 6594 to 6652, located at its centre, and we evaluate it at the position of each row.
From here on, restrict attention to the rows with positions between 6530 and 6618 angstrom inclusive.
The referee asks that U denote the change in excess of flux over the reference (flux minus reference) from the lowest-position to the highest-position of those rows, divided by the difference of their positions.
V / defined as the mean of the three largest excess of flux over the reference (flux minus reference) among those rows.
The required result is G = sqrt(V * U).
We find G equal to 0.17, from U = 0.024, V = 1.24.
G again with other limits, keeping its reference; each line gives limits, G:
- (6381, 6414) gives 0.16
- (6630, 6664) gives 0.21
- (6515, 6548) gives 0.11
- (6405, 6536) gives 0.06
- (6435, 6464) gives 0.06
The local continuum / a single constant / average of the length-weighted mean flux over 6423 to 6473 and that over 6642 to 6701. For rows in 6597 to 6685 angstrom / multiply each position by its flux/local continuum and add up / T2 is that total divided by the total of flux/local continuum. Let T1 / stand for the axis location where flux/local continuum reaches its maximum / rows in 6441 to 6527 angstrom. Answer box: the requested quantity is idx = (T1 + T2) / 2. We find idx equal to 6556.2 angstrom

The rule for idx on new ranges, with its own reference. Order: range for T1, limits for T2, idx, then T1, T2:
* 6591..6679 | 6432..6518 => 6539.4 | 6604.20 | 6474.6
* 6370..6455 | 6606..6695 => 6541.6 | 6433.09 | 6650.1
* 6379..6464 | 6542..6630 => 6509.9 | 6433.09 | 6586.7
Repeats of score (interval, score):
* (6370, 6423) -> 27.9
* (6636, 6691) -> 27.2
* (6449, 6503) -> 27.8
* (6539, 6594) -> 25.8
